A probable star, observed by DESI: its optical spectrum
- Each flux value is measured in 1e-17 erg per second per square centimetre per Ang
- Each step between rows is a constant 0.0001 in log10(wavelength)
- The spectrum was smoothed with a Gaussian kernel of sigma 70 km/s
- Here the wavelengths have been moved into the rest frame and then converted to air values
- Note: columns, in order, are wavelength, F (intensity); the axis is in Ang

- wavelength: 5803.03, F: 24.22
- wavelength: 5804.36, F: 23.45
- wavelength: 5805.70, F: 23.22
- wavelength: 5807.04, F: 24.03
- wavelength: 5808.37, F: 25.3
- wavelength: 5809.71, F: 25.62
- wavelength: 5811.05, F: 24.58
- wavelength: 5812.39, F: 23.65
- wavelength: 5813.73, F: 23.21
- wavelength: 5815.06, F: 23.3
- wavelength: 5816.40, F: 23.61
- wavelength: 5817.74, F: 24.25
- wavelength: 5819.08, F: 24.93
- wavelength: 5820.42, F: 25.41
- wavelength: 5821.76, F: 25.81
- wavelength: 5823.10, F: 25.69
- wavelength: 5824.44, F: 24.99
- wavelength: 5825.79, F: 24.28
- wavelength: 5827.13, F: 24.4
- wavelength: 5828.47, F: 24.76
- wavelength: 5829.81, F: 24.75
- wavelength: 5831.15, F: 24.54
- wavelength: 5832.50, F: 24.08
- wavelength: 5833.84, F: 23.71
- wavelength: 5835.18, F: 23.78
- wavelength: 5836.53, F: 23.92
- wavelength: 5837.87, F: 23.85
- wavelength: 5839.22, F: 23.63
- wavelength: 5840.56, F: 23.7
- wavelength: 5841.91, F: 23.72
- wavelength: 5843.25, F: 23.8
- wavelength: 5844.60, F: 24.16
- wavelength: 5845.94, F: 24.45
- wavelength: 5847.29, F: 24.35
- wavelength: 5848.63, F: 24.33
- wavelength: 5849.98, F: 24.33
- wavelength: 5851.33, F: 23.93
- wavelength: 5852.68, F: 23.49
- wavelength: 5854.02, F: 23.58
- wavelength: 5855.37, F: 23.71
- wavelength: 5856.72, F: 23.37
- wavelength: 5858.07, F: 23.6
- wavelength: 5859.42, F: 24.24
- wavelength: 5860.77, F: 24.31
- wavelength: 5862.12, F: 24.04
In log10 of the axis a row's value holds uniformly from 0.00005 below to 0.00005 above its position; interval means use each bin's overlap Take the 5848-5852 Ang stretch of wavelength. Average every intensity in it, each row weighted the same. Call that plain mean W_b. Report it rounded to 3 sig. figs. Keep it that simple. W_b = 24.2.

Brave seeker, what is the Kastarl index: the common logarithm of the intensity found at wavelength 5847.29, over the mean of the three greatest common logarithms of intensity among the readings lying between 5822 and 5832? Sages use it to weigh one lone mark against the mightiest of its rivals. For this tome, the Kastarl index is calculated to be 0.990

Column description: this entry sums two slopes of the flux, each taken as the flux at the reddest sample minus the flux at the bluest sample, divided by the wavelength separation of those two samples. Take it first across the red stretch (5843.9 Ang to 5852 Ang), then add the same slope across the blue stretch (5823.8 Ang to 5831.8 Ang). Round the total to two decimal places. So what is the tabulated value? -0.10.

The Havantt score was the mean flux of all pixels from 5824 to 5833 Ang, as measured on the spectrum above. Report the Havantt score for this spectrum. 24.5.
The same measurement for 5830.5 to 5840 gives 23.9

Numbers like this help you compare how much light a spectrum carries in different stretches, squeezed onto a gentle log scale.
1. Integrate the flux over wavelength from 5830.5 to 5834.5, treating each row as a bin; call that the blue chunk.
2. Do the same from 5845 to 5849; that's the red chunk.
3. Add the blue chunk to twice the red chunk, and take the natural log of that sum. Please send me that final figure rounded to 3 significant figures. 5.68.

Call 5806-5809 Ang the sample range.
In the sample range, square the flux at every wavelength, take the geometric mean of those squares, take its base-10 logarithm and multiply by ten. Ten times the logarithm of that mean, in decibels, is 27.8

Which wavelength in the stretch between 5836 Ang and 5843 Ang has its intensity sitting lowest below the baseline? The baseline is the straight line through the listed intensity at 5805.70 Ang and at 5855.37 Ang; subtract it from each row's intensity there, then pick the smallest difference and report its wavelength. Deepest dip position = 5839.22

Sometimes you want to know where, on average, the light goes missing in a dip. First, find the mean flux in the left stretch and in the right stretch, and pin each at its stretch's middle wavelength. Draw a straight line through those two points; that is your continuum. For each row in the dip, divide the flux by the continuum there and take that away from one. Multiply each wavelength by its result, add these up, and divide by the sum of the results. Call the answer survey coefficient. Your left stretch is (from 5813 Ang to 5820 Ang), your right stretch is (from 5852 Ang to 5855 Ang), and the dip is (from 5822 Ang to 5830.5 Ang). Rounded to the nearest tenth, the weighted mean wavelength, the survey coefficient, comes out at 5825.9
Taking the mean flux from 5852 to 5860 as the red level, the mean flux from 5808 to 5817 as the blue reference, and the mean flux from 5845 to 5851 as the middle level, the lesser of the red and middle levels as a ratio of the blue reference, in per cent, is 98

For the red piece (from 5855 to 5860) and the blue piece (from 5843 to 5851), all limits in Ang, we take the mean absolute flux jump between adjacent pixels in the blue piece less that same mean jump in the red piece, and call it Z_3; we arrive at -0.2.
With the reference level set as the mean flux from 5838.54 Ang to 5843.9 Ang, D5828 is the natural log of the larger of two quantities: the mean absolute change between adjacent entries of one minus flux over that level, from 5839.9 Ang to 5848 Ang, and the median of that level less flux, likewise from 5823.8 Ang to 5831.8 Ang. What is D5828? -4.94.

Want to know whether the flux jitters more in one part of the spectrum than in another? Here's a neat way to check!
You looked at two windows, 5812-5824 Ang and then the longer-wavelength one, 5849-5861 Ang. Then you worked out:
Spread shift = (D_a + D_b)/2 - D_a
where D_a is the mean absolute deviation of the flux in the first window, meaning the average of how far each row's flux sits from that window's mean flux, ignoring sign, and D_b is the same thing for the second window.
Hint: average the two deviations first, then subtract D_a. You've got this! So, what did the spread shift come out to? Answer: -0.30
